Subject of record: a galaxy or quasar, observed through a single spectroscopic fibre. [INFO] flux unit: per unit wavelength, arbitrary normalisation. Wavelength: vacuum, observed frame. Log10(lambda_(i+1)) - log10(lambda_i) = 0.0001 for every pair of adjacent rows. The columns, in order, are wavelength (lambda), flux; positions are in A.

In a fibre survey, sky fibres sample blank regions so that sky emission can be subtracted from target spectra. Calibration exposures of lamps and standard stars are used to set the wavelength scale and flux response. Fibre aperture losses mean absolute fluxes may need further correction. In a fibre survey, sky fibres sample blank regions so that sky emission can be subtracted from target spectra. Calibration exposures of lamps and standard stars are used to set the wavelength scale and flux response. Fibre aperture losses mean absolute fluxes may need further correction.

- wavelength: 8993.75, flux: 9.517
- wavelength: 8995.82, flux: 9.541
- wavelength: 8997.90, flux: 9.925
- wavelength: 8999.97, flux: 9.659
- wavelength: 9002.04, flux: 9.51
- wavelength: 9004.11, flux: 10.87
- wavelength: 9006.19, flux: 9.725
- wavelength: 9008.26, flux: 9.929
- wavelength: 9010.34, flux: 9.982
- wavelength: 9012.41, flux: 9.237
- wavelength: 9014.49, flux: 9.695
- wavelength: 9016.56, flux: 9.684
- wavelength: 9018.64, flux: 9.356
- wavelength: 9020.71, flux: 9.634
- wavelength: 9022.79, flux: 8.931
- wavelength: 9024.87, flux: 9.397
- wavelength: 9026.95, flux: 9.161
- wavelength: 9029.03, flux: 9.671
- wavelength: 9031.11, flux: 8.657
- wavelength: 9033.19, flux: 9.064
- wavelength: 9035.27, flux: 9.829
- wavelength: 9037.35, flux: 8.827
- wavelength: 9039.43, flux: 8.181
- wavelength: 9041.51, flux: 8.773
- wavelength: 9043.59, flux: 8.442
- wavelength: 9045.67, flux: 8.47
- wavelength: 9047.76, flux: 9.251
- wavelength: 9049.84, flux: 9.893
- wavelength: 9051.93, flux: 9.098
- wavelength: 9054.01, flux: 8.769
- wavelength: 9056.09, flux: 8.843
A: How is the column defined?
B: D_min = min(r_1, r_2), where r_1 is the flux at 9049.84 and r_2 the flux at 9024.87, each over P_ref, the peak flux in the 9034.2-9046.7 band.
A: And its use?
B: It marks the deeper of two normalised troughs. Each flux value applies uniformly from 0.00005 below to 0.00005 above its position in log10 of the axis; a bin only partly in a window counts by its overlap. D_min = 0.956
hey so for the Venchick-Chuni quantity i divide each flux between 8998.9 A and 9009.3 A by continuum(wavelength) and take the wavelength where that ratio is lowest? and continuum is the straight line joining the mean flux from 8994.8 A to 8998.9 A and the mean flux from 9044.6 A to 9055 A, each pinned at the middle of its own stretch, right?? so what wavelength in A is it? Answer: 9002.04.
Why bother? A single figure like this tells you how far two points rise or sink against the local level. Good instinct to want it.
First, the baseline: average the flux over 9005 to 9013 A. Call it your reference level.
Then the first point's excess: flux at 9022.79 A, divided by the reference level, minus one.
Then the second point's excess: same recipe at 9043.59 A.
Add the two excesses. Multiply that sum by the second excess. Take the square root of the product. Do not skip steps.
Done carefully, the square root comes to 0.17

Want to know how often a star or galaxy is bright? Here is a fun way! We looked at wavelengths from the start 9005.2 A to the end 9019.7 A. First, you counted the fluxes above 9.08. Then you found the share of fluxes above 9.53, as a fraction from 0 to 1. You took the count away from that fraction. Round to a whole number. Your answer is -6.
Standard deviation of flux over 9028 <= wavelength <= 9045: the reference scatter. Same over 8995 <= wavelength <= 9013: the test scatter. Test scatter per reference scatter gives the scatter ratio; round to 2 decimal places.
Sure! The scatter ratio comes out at 0.81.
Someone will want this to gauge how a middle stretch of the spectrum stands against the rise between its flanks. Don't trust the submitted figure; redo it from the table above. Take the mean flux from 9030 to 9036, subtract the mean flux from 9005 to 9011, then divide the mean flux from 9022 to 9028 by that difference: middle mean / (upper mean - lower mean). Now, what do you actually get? -13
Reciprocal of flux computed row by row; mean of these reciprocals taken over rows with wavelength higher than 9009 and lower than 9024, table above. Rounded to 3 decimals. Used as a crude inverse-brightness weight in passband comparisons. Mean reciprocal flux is 0.105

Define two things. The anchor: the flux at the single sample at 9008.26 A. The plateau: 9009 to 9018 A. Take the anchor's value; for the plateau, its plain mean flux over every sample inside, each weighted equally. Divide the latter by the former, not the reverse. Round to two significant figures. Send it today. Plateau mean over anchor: 0.97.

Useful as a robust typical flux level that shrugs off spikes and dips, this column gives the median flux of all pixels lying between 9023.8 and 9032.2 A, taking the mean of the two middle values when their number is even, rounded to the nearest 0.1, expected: 9.3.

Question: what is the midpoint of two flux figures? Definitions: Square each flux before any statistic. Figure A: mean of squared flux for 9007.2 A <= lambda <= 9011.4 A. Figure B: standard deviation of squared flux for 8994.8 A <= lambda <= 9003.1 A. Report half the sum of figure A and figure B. 51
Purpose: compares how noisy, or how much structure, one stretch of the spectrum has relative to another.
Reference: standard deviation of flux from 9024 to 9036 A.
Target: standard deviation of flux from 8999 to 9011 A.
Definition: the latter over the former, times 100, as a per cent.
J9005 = 113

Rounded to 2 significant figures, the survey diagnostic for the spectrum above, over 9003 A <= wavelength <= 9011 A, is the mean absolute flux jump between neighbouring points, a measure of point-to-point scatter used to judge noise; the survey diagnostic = 0.47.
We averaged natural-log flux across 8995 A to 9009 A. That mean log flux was 2.29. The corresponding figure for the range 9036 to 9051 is 2.18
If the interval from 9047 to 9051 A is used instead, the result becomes 2.26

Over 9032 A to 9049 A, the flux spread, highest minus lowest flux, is 1.6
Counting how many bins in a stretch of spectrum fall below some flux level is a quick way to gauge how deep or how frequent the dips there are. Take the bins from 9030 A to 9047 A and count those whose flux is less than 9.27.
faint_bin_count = 7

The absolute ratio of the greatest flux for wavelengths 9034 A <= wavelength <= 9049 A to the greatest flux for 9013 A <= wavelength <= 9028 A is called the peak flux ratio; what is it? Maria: 1.01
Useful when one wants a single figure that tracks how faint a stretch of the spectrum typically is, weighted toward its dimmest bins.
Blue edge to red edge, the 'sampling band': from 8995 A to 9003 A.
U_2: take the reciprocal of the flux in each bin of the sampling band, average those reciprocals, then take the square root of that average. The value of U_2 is 0.322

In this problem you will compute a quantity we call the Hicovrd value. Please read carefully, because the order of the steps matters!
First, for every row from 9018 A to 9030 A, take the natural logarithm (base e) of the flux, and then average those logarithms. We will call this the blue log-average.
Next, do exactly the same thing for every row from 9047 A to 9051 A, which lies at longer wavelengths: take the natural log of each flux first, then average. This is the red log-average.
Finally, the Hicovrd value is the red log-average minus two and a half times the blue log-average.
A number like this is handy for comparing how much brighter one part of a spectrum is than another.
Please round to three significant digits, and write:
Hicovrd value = -3.33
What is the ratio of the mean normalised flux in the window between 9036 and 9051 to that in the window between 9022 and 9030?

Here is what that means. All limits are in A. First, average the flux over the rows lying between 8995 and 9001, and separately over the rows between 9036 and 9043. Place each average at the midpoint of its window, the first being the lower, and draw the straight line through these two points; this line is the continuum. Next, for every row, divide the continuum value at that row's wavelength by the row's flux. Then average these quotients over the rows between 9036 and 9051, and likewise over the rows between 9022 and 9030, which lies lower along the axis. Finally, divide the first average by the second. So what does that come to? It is 1.00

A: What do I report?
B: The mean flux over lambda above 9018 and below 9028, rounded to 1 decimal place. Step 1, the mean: 9.3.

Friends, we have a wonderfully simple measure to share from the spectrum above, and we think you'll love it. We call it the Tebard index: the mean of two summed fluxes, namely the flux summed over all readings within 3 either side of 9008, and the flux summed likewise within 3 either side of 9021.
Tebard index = 28.78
